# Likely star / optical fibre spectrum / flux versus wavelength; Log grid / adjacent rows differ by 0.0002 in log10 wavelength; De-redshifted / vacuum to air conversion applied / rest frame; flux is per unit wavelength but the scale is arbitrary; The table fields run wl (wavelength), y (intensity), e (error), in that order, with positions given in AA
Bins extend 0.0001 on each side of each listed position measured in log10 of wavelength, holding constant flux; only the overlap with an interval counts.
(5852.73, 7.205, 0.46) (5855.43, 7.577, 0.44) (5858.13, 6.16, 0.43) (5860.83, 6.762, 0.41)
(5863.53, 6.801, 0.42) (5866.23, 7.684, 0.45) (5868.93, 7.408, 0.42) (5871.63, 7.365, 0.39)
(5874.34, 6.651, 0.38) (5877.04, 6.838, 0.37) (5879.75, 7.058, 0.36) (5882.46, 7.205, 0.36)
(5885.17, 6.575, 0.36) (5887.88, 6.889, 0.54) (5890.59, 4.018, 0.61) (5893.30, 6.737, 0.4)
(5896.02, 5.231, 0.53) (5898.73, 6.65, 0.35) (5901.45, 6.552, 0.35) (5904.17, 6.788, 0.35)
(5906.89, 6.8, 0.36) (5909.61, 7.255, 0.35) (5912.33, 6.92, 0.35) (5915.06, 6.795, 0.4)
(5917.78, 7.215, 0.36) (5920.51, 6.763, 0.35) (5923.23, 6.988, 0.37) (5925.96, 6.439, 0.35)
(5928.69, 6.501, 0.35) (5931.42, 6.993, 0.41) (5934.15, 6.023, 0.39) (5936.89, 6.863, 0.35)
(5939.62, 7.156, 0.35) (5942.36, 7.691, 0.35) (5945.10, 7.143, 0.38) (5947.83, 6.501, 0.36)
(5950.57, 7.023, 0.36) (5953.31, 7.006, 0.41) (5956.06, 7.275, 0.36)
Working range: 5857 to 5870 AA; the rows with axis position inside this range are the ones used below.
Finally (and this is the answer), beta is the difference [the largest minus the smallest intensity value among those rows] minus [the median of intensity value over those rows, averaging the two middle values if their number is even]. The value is -5.28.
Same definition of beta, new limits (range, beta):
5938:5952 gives -5.95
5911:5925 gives -6.47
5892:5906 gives -5.09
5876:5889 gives -6.26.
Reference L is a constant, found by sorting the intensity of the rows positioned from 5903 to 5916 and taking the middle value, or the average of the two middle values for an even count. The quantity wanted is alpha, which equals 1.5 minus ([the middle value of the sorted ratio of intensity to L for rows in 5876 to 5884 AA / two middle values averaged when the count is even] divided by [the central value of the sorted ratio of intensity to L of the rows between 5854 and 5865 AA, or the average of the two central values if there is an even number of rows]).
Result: 0.46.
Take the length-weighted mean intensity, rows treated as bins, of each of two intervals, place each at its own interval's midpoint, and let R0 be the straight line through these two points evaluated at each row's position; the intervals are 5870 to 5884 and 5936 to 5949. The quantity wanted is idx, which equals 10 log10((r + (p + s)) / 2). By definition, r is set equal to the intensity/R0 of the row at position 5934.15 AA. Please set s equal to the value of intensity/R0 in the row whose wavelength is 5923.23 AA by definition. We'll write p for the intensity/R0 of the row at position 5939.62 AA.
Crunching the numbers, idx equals 1.54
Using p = 1.01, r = 0.85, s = 0.99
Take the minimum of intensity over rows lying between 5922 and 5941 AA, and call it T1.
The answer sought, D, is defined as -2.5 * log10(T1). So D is -1.95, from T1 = 6.023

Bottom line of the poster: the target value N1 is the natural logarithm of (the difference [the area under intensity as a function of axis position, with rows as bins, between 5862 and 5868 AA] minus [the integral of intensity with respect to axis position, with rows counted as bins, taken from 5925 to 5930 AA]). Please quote 2.4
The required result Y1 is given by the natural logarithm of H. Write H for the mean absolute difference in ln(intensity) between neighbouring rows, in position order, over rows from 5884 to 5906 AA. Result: -1.4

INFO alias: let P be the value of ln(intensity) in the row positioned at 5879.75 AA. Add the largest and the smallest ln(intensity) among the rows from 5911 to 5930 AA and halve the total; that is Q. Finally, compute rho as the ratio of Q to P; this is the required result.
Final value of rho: 0.98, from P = 1.95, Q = 1.92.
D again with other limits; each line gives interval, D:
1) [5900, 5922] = -2.04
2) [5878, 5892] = -1.51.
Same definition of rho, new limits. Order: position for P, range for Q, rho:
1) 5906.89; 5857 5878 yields 1.01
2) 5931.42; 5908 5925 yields 1.00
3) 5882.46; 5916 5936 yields 0.95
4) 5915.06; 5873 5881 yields 1.00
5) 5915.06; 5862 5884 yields 1.03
